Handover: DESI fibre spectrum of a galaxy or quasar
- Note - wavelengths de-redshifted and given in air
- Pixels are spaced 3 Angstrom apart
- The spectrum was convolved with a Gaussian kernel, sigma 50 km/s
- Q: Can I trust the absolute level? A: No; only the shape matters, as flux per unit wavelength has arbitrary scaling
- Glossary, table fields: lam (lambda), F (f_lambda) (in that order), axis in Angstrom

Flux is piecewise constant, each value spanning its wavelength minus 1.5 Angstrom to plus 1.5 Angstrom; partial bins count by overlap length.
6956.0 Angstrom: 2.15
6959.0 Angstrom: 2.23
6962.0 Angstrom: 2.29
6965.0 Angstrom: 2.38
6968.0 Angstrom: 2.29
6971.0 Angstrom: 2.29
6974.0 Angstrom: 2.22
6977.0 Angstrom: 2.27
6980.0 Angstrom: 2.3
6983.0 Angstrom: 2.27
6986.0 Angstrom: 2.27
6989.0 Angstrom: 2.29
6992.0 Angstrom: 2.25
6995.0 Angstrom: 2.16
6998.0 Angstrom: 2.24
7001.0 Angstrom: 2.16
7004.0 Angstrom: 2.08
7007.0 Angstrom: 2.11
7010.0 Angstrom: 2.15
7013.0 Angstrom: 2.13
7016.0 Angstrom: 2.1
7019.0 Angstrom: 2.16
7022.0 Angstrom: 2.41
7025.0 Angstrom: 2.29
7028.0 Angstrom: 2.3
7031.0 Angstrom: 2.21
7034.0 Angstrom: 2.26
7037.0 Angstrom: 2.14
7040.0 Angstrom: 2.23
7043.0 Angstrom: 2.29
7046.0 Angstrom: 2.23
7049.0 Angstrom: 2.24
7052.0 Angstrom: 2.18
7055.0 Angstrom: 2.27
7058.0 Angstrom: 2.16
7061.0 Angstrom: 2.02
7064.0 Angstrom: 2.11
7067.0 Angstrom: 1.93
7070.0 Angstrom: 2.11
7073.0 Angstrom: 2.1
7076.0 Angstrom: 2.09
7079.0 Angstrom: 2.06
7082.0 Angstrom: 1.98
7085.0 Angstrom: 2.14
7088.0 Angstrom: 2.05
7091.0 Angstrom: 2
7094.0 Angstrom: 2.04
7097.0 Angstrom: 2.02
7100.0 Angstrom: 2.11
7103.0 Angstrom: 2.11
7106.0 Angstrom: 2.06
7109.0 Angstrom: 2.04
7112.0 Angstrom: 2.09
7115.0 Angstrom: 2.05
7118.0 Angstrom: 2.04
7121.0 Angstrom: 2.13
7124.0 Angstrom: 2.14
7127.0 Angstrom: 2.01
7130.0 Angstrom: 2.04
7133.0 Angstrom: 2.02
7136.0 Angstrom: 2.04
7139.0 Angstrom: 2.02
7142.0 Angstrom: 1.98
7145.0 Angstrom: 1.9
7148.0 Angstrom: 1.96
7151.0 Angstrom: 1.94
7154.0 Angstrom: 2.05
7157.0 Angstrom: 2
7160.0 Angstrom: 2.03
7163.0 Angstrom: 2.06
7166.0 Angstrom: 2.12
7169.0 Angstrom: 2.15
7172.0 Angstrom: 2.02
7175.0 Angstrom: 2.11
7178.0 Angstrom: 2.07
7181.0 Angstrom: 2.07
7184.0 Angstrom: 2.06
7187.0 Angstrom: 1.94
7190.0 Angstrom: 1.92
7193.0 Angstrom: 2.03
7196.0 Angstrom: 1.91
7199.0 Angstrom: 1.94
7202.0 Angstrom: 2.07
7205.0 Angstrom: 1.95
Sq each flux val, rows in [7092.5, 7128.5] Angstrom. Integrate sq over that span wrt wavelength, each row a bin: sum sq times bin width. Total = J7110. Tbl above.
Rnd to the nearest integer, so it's 154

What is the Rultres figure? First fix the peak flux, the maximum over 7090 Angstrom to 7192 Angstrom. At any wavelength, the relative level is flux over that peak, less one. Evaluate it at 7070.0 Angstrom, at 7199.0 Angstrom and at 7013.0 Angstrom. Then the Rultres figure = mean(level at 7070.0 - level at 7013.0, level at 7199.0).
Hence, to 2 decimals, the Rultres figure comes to -0.05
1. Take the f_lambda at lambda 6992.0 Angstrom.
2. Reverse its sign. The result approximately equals -2.25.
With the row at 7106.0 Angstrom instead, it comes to -2.06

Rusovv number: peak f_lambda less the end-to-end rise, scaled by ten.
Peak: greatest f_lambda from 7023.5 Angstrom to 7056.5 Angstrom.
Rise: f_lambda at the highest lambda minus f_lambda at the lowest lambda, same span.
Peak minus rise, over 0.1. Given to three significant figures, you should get 23.2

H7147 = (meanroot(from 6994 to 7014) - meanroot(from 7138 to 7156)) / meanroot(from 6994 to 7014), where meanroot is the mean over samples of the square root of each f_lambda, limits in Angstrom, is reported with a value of 0.04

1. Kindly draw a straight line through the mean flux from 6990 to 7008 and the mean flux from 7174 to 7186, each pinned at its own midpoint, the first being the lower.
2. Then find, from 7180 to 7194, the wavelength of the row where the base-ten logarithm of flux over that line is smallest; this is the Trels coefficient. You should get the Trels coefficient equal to 7190.0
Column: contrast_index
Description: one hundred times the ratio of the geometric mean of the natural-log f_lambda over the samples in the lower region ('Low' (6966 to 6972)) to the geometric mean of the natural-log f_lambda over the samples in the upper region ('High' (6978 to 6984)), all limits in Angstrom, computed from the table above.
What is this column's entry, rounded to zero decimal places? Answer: 100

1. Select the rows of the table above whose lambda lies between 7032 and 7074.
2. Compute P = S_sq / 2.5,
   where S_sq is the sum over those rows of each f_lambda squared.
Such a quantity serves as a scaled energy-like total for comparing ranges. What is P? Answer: 26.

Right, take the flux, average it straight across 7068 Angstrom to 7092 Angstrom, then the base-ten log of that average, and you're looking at 0.315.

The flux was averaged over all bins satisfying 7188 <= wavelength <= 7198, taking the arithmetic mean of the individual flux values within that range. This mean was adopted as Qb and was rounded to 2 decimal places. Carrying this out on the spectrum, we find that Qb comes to 1.95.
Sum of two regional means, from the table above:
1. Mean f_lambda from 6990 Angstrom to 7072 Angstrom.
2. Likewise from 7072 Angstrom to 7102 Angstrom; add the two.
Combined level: 4.24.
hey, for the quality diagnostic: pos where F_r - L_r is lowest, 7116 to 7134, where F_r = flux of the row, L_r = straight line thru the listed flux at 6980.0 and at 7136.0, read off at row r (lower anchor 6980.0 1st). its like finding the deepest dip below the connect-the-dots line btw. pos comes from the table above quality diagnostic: 7127.0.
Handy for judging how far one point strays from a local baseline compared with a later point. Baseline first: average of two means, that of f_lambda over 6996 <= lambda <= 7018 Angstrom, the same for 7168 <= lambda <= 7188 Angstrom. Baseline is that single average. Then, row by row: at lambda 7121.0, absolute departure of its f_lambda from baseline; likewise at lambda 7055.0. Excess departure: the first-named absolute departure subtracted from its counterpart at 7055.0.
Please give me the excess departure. 0.14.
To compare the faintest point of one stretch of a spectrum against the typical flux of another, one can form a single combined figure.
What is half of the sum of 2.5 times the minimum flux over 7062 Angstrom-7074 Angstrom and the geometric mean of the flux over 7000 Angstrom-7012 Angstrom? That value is 3.47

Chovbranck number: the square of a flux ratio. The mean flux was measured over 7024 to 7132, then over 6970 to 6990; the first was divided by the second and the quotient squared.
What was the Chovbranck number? 0.87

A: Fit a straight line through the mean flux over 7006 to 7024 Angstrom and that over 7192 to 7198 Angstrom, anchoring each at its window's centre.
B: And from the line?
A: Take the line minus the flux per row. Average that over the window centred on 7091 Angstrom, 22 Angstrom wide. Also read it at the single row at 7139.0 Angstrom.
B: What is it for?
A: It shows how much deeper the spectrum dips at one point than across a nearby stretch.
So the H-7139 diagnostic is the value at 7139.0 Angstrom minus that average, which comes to -0.03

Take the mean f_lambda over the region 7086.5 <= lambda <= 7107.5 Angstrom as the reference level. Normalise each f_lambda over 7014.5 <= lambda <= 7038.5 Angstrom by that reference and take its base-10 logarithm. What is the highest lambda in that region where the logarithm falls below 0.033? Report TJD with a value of 7037.0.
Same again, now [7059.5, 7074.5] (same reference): 7073.0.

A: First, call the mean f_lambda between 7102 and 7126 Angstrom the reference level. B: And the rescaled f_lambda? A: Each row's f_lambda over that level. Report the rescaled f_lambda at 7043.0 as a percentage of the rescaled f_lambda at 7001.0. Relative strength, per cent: 106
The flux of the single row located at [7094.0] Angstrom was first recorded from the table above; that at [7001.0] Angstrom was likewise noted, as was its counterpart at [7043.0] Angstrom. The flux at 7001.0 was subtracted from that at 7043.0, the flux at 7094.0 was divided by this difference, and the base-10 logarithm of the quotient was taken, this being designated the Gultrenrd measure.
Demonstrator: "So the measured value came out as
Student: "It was 1.20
